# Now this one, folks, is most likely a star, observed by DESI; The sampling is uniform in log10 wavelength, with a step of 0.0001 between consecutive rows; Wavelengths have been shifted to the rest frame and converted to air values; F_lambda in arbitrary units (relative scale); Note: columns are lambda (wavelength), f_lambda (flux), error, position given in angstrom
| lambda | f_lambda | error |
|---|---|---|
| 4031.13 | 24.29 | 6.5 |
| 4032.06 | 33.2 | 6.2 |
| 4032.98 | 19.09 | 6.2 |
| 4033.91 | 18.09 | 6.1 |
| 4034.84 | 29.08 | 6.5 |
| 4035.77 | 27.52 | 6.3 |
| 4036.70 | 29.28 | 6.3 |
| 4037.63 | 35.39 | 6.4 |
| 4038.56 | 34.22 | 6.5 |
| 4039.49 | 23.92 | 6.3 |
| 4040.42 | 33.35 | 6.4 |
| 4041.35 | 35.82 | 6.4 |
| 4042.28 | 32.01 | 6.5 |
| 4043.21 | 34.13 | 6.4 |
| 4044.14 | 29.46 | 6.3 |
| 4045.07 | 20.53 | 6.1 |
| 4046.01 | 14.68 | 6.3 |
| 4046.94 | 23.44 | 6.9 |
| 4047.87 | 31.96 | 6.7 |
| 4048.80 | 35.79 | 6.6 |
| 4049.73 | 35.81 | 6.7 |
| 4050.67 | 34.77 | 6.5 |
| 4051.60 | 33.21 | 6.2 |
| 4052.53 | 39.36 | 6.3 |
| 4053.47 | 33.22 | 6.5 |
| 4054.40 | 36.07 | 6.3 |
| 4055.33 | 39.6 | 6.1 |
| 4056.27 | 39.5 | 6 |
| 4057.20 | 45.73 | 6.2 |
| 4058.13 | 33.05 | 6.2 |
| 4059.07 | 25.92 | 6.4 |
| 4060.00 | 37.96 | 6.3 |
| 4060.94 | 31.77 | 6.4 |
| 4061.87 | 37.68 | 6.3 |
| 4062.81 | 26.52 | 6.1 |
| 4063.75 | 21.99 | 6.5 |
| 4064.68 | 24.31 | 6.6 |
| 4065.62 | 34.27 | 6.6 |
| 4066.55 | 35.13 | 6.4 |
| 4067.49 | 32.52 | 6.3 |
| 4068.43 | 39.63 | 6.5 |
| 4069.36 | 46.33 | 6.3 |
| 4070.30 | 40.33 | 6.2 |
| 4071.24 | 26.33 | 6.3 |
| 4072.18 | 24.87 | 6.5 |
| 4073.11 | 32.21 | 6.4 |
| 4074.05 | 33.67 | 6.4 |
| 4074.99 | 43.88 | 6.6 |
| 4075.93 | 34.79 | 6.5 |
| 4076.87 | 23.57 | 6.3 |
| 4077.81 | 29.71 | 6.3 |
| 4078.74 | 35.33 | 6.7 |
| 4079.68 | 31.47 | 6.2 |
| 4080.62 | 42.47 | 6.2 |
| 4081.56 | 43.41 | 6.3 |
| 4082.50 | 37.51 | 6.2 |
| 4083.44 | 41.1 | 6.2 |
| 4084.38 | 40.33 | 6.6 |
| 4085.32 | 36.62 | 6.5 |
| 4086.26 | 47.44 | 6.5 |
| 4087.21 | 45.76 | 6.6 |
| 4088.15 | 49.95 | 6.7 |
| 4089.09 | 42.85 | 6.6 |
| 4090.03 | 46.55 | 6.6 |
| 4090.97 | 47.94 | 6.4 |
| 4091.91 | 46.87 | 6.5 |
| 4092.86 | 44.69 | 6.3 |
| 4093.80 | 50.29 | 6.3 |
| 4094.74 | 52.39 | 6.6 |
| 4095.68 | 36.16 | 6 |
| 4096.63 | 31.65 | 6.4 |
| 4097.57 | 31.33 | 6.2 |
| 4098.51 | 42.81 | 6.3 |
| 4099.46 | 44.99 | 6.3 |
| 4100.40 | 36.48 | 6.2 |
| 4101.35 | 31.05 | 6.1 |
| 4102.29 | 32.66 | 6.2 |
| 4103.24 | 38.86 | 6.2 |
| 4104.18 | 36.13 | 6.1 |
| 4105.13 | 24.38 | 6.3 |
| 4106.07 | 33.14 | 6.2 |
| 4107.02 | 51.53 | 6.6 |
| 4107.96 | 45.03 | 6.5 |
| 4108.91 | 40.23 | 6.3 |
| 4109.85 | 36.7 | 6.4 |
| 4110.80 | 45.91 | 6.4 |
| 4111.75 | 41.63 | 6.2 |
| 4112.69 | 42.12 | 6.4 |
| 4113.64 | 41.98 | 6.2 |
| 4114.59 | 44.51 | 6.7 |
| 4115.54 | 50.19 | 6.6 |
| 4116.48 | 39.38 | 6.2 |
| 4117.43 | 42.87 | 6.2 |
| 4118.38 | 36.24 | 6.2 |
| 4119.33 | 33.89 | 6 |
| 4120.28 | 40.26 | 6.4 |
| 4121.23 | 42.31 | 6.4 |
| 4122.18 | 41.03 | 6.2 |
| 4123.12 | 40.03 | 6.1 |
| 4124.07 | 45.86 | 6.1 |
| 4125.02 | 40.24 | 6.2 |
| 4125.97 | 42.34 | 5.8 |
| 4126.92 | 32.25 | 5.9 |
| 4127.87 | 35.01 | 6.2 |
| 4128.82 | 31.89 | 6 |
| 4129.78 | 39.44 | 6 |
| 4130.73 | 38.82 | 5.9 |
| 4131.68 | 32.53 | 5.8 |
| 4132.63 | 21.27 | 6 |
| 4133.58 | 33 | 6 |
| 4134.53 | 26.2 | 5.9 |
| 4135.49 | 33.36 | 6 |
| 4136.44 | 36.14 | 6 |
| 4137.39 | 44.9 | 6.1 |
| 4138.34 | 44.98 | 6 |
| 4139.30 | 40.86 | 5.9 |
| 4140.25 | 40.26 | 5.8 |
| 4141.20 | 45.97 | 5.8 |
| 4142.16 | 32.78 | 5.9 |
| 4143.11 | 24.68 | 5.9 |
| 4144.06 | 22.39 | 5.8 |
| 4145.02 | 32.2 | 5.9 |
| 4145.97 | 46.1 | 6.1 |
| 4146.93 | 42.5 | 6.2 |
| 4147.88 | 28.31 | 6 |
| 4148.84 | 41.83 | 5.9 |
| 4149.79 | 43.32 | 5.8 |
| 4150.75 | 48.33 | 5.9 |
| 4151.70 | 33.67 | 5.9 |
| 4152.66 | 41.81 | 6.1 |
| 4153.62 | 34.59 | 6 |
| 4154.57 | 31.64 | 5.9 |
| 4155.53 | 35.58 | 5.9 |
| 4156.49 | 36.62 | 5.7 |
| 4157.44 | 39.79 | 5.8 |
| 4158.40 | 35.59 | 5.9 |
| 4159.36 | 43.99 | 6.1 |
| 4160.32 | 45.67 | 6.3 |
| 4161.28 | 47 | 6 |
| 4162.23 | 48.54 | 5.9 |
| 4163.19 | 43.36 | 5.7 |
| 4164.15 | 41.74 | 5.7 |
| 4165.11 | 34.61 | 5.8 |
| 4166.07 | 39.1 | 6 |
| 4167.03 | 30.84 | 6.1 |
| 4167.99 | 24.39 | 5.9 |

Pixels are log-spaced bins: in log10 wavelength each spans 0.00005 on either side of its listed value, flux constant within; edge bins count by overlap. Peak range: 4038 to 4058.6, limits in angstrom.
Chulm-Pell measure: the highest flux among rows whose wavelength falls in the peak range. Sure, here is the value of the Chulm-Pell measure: 45.73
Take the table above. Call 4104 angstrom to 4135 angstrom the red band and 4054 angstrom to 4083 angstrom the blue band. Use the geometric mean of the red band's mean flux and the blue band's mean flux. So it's 36.4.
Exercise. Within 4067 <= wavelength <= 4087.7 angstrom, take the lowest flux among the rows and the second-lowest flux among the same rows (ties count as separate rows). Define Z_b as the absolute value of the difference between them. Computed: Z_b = 1.3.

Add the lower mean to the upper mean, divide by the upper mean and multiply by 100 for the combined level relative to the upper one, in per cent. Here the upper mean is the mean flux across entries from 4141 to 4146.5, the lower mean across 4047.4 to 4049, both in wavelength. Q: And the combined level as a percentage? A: 200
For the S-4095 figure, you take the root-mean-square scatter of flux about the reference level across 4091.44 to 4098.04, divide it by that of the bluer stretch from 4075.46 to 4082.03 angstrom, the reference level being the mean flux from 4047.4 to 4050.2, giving 1.69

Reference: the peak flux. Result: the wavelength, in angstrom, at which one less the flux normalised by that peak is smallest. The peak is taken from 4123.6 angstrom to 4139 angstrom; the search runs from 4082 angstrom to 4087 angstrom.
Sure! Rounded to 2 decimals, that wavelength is 4086.26 angstrom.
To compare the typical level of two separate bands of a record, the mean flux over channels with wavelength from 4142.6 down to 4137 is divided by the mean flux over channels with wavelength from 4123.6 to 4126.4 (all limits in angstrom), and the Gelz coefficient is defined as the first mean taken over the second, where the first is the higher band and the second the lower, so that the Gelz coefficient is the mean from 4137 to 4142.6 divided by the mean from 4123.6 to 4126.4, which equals 0.97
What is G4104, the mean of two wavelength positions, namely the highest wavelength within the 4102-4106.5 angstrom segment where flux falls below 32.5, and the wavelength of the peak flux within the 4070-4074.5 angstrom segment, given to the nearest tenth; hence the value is 4087.7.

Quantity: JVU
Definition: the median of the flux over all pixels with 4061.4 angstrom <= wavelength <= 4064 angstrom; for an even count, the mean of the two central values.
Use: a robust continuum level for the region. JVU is 27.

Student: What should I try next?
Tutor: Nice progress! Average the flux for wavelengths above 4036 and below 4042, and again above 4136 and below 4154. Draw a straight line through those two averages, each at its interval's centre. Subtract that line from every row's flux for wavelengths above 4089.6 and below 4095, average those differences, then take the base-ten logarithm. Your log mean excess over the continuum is 1.1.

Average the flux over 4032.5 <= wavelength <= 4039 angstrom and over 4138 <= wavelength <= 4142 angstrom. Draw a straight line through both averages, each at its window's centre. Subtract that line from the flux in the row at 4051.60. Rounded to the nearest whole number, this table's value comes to 3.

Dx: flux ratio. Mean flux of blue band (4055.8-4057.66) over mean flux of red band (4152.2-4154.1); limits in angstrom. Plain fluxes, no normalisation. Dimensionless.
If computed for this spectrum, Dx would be 1.12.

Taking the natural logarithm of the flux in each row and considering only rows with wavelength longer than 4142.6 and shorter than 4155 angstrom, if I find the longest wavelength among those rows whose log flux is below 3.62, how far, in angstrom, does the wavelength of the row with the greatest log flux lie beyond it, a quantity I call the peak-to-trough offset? -3.8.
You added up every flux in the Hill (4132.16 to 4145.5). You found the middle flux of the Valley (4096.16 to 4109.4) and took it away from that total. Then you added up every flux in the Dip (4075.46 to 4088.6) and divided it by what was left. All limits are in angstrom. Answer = 1.22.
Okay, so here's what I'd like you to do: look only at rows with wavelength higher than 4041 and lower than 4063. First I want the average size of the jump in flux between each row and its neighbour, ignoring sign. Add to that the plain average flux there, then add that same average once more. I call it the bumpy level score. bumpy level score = 71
